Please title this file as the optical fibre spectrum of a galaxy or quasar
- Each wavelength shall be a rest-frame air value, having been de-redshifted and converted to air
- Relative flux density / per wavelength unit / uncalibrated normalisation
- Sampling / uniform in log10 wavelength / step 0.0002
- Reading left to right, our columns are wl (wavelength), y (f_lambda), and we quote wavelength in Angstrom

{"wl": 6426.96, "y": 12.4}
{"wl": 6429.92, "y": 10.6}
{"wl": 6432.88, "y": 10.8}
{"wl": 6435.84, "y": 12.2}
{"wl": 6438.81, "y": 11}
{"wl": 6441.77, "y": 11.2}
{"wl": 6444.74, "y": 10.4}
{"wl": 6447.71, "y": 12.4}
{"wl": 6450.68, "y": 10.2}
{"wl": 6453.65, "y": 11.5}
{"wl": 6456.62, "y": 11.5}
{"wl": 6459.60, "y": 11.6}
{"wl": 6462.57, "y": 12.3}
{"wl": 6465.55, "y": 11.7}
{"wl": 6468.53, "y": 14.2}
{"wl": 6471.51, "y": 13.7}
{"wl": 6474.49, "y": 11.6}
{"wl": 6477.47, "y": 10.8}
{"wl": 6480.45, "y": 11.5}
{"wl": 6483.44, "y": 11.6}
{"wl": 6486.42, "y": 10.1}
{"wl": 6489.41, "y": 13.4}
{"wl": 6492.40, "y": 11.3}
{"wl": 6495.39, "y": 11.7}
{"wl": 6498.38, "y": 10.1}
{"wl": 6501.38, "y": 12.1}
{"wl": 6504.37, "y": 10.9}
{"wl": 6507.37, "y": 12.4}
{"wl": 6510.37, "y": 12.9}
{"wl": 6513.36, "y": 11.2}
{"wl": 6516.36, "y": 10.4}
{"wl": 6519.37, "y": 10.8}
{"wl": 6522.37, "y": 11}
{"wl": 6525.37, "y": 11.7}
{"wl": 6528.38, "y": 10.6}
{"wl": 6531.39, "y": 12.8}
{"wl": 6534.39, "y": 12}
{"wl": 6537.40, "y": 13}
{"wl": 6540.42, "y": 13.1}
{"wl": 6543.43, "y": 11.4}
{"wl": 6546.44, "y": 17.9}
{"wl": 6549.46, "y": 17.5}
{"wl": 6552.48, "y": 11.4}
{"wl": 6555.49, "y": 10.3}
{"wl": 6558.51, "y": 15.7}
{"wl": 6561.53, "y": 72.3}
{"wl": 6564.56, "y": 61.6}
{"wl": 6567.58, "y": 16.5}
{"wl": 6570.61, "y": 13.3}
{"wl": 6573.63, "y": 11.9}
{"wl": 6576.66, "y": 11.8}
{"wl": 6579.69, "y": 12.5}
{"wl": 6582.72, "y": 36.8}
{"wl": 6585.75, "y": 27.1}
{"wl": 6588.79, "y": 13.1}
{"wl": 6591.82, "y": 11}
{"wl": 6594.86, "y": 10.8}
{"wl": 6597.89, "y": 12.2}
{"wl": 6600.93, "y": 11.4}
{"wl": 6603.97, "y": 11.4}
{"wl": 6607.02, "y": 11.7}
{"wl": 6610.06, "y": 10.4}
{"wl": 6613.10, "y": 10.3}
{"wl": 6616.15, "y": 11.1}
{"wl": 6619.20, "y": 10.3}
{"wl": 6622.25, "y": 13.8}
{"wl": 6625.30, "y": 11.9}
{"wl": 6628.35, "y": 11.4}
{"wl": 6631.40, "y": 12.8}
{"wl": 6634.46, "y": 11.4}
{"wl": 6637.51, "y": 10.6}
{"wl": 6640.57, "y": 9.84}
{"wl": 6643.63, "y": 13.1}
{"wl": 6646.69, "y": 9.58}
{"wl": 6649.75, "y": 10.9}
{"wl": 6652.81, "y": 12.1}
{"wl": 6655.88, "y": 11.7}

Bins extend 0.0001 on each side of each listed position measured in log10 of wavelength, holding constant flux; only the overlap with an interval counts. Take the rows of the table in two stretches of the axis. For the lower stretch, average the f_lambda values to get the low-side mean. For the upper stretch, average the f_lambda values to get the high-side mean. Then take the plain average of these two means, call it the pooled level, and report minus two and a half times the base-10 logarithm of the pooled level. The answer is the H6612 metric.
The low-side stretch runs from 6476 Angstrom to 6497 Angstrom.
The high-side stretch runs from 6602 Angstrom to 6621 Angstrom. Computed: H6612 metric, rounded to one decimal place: -2.6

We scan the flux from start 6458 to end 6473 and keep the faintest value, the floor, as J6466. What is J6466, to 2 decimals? 11.60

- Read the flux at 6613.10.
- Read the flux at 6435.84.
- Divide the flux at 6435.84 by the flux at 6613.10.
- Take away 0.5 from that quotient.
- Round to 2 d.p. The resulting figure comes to 0.68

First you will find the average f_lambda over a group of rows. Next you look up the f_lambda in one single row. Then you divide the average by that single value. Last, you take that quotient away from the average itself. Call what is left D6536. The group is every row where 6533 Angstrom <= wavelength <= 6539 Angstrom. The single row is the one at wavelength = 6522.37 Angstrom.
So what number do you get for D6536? 11.4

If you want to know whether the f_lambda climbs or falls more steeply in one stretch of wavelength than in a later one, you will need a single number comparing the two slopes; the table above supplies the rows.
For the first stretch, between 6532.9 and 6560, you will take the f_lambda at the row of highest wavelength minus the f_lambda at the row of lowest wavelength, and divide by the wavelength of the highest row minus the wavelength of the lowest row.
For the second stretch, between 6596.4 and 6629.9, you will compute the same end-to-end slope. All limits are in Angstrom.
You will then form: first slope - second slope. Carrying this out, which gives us 0.18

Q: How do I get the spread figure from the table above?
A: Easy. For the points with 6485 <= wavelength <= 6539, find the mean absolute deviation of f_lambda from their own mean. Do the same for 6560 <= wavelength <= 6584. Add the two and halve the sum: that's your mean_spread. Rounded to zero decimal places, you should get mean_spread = 11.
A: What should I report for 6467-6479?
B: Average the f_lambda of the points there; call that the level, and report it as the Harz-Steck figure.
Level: 12.6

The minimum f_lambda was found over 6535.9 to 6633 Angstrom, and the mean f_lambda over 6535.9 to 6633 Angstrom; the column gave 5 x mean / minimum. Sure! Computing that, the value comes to 8.3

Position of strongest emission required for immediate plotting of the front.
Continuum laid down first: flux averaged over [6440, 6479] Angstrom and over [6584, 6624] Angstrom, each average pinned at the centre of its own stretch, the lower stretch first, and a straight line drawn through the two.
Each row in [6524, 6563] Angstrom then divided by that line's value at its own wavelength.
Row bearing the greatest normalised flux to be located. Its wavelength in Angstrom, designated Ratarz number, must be 6561.53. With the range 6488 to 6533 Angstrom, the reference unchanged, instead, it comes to 6489.41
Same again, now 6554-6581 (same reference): 6561.53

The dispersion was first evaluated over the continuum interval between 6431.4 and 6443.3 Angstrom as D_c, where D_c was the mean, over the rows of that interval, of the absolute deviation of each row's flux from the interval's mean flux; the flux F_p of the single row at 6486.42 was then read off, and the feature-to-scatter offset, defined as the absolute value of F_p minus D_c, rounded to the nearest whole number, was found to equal 10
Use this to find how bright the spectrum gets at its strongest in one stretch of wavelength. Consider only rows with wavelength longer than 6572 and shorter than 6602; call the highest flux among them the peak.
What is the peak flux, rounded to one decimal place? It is 36.8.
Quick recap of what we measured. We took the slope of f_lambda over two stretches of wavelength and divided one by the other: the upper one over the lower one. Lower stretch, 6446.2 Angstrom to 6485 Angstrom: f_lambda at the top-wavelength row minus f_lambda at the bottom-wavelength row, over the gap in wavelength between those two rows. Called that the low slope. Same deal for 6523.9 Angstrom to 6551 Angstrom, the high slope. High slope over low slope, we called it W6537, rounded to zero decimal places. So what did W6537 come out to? -11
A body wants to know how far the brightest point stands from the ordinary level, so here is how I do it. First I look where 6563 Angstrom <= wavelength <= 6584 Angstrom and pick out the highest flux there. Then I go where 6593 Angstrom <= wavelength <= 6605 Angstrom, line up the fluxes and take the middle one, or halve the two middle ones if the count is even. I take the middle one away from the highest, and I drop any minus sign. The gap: 50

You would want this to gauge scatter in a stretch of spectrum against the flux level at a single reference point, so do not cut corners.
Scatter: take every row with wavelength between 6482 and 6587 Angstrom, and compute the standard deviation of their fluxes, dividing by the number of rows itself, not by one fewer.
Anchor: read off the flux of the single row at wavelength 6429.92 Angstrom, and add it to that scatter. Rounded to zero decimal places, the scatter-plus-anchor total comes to 24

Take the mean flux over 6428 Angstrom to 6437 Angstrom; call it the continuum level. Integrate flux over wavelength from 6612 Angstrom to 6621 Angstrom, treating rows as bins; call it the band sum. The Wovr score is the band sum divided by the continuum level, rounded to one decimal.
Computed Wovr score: 8.6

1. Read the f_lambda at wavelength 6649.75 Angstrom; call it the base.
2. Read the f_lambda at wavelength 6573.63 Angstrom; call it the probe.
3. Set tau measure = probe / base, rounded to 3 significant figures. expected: 1.09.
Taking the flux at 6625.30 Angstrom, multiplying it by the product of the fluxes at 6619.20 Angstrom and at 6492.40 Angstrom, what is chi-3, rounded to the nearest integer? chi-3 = 1385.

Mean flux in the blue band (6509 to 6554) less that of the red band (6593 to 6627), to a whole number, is 1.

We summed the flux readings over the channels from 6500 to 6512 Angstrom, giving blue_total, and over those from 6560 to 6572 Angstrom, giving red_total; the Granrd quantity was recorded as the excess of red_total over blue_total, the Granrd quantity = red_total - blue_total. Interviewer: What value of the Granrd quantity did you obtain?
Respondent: 115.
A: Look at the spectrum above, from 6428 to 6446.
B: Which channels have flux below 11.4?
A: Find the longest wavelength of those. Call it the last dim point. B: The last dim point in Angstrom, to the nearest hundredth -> 6444.74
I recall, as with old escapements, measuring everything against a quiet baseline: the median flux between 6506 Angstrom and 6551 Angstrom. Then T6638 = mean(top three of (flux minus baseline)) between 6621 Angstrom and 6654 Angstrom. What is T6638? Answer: 1.2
